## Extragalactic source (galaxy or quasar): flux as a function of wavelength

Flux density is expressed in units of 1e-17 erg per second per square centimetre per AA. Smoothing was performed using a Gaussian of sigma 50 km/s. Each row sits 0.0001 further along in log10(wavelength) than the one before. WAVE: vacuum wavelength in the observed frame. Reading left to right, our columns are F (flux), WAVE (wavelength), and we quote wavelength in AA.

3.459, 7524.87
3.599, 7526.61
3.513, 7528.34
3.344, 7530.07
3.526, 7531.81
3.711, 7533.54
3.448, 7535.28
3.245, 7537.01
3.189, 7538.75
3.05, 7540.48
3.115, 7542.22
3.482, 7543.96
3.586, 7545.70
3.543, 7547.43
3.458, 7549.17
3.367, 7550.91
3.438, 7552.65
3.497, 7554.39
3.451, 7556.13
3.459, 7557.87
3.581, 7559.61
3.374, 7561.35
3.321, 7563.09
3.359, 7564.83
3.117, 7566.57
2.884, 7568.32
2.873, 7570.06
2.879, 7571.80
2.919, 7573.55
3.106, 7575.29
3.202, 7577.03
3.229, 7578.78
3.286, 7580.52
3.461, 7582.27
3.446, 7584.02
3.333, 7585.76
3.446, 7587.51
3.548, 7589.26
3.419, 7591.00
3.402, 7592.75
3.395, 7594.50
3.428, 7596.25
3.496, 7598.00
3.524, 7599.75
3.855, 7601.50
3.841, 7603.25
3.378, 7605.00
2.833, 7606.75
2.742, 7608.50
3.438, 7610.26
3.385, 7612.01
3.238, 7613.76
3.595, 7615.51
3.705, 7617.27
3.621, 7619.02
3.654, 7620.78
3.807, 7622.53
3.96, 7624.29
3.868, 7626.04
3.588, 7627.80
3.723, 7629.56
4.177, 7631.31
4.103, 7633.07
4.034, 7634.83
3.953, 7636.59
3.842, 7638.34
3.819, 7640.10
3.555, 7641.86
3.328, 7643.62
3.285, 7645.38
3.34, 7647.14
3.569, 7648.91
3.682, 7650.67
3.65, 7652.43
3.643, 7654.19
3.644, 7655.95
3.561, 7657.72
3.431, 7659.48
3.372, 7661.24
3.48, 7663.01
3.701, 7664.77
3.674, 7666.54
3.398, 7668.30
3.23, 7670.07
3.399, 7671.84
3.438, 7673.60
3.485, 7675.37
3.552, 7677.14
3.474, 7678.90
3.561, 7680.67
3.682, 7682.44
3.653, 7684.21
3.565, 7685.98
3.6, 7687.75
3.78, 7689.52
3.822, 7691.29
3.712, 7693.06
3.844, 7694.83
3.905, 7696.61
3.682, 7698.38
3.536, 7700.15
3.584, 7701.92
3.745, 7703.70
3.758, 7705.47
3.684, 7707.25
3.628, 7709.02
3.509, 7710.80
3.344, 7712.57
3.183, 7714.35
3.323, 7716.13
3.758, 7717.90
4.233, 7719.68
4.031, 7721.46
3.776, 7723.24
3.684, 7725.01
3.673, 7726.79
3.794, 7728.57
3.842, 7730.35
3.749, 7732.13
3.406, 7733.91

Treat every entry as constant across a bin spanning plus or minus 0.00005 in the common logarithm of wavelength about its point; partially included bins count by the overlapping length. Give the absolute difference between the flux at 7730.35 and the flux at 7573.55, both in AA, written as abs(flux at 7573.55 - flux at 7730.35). 0.92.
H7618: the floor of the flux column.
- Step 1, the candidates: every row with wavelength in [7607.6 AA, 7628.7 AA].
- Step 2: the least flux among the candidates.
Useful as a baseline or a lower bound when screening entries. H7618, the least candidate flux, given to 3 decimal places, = 2.742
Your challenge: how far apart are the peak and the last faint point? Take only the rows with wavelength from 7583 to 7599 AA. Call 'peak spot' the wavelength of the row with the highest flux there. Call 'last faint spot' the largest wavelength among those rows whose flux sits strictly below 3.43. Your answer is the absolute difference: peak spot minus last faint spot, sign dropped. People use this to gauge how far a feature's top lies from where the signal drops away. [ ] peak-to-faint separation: 7.0 AA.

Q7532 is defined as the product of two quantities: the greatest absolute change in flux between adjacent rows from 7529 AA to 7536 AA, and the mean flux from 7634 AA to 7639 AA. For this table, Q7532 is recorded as 1.04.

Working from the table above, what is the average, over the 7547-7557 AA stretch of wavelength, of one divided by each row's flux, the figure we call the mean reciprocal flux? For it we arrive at 0.289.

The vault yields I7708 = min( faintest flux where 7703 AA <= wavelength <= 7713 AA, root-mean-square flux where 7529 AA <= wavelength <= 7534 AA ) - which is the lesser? 3.34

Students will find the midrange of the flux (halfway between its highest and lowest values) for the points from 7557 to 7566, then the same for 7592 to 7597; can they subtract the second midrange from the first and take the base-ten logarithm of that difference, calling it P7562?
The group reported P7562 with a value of -1.4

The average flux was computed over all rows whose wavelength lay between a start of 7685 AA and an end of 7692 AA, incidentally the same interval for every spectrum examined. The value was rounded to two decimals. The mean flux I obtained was 3.69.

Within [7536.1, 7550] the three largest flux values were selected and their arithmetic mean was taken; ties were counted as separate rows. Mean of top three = 3.54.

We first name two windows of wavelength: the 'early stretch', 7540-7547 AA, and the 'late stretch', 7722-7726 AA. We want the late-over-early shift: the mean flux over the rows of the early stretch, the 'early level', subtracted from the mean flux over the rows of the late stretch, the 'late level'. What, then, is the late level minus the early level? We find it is 0.42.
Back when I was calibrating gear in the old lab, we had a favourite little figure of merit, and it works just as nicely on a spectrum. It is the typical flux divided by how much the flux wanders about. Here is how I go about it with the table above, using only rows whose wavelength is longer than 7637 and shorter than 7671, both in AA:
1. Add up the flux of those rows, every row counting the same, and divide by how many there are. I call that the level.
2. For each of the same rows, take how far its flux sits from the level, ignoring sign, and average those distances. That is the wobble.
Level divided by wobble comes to 23.5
